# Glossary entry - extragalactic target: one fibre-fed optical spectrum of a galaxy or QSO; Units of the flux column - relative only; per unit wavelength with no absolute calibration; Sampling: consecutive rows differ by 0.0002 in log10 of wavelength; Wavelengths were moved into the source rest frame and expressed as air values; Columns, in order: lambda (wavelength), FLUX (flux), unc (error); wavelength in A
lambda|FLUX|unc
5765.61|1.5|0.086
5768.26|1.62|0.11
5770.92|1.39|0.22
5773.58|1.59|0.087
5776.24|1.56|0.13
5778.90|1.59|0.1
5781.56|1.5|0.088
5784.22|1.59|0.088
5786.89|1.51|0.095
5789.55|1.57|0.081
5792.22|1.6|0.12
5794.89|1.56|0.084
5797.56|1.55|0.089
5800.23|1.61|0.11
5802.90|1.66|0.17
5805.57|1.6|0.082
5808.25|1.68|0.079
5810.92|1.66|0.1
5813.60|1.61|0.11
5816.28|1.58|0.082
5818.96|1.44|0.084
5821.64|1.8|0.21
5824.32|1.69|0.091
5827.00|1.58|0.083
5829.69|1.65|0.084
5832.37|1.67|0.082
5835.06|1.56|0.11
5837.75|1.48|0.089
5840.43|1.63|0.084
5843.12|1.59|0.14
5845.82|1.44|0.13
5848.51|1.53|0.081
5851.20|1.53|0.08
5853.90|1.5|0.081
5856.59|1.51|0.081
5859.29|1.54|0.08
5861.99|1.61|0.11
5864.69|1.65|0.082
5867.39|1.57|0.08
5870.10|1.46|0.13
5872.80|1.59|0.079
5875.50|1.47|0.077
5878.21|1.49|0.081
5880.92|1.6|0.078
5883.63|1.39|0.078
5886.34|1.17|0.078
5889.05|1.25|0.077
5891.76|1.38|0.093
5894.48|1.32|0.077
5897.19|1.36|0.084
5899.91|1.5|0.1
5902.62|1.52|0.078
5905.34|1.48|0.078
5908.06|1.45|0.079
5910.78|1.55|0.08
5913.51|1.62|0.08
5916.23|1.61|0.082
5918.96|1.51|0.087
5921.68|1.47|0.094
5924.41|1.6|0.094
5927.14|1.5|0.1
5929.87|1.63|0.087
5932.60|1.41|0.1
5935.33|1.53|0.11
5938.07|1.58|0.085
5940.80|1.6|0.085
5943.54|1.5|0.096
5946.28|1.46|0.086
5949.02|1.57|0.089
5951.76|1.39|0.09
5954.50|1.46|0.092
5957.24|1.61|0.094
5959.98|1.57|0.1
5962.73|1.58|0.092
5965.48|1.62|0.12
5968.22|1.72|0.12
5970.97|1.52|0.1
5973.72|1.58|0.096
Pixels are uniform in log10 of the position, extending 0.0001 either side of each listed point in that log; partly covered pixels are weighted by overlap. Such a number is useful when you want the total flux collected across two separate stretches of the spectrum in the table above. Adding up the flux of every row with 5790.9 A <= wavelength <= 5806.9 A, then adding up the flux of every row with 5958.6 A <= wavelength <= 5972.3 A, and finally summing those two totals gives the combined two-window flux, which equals 18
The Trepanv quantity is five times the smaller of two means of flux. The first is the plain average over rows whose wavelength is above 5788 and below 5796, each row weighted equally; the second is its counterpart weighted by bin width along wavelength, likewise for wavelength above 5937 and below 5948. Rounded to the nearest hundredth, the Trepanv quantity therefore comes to 7.67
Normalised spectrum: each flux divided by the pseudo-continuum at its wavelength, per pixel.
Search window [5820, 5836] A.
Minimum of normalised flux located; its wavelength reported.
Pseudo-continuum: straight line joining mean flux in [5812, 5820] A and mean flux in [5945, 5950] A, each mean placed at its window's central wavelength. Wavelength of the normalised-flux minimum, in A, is 5835.06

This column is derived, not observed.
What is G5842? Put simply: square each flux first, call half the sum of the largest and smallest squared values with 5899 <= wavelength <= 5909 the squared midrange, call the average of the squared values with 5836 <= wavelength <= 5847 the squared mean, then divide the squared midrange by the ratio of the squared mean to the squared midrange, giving 2.1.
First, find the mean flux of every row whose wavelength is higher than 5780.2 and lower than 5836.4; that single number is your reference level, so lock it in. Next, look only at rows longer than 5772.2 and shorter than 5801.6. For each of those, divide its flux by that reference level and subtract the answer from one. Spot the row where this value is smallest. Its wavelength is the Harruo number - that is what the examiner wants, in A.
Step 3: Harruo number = 5800.23 A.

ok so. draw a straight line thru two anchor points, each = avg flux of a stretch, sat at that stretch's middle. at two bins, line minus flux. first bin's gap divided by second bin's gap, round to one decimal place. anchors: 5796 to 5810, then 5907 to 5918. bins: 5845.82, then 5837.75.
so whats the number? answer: 1.3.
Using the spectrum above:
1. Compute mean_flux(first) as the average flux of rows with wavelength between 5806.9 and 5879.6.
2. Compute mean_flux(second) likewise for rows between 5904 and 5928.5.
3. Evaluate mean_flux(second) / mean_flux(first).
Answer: 0.97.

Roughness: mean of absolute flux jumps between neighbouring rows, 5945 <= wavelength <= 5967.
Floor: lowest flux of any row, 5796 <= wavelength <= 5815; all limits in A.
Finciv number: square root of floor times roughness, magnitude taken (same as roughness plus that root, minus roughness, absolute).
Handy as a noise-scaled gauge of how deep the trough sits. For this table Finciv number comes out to 0.36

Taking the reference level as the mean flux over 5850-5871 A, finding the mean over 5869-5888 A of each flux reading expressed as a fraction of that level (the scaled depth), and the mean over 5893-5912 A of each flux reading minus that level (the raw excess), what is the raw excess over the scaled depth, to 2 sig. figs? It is -0.10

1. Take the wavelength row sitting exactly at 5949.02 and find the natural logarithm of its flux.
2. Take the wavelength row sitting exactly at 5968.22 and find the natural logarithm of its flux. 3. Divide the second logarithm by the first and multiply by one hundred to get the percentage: 120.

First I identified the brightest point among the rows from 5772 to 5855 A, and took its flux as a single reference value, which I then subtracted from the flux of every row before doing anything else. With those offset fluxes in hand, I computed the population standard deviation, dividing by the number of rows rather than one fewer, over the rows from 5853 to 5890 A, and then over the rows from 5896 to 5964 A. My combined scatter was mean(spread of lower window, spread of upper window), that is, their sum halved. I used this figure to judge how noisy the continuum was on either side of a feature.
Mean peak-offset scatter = 0.103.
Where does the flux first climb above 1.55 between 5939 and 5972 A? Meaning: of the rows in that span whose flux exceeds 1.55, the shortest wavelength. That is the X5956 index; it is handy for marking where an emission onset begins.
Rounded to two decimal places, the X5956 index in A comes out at 5940.80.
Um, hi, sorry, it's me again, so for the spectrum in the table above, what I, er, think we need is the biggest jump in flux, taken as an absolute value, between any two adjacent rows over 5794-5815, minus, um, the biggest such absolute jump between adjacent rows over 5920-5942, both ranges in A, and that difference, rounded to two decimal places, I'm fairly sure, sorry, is -0.14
